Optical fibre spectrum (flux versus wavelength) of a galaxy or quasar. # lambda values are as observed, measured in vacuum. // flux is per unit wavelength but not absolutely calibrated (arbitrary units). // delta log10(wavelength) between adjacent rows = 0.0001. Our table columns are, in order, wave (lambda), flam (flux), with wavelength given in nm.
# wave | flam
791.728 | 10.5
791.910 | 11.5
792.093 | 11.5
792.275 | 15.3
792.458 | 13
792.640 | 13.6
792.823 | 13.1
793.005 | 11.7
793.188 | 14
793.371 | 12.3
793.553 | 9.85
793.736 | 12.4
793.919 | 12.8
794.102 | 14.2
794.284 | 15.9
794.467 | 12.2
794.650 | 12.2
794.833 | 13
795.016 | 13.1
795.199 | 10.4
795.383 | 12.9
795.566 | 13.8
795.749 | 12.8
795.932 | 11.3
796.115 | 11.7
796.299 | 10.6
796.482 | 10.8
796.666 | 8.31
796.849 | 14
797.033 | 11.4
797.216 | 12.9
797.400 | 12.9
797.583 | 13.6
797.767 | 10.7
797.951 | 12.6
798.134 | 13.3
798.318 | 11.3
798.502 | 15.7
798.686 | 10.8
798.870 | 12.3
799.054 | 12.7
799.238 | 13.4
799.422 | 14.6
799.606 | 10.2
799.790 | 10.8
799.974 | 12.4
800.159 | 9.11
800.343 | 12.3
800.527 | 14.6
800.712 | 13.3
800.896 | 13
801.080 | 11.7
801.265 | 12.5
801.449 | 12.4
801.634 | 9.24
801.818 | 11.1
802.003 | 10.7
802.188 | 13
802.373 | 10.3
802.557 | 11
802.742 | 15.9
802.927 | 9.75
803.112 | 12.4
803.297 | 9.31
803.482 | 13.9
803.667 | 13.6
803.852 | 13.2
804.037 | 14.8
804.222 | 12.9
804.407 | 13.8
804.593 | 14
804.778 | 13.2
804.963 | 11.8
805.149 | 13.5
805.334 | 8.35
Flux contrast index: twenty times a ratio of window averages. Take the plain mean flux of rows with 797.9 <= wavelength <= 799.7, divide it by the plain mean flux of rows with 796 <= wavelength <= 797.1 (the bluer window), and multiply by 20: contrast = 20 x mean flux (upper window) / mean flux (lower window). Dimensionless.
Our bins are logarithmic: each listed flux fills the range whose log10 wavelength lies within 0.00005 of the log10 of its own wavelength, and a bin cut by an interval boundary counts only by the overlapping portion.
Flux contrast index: 22.8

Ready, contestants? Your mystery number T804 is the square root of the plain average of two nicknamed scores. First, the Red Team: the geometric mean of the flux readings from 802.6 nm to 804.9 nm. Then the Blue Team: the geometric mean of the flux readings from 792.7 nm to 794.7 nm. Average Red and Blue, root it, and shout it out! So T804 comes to 3.58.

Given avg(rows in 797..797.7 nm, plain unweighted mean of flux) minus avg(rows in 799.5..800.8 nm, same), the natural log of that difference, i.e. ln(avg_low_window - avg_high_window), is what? -0.1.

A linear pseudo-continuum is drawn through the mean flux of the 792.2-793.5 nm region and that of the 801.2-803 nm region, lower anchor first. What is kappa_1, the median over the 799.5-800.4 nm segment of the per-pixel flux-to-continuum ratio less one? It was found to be -0.10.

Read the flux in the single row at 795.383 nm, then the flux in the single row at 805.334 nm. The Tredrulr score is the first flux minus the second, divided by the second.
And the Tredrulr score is 0.54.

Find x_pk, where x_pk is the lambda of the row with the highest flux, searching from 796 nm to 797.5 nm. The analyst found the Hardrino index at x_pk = 796.849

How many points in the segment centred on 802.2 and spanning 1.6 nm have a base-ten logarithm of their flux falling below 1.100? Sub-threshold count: 7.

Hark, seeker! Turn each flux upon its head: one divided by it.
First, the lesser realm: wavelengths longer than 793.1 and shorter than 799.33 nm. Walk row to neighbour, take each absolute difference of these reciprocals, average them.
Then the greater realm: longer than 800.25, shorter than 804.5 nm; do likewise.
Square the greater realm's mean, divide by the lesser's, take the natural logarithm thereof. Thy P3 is -4.1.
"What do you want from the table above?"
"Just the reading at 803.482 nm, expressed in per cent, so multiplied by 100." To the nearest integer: 1390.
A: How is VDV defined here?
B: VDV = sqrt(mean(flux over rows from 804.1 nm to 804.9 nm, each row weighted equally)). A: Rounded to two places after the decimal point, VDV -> 3.67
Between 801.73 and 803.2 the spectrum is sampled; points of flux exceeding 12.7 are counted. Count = 2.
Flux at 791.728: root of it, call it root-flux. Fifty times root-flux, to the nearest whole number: 162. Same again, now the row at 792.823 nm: 181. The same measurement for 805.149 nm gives 184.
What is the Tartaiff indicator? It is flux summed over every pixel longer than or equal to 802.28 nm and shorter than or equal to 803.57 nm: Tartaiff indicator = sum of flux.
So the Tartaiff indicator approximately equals 83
